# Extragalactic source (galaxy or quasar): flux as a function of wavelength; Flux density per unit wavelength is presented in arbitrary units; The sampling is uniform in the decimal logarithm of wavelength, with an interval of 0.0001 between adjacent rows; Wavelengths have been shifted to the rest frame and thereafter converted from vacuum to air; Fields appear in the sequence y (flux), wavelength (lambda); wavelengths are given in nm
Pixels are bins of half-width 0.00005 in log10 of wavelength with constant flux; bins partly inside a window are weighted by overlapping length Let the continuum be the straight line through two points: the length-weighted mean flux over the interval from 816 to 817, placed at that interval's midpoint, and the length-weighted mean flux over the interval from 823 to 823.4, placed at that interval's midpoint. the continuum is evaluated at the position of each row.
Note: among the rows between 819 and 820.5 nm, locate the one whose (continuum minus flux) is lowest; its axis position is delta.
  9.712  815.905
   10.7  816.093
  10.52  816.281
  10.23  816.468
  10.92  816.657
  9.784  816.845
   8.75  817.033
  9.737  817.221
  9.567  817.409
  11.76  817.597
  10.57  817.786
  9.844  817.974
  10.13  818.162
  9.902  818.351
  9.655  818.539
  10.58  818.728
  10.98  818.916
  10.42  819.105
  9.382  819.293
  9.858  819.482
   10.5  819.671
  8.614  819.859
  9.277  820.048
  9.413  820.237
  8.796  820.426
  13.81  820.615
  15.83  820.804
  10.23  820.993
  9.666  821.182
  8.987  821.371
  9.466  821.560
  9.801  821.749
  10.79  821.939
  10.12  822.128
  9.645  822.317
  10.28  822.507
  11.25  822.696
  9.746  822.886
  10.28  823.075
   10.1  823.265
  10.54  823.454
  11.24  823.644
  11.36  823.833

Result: 819.671 nm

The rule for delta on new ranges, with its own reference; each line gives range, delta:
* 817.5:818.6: 817.597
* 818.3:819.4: 818.916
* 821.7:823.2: 822.696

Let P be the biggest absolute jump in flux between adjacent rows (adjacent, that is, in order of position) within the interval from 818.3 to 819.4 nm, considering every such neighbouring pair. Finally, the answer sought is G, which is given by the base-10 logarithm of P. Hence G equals 0.02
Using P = 1.0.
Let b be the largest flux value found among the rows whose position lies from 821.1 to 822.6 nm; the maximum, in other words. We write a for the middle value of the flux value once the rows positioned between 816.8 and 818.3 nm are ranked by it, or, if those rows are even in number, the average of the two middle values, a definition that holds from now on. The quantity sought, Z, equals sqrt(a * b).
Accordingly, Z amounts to 10.3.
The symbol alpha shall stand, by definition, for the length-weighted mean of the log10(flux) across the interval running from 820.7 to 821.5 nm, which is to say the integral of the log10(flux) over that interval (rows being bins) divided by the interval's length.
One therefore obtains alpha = 1.04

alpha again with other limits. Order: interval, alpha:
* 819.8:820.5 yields 0.96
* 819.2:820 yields 0.98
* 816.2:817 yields 1.01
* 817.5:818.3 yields 1.02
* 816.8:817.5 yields 0.97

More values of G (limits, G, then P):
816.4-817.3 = 0.06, 1.1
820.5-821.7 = 0.75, 5.6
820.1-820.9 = 0.70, 5.0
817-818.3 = 0.34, 2.2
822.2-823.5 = 0.18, 1.5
